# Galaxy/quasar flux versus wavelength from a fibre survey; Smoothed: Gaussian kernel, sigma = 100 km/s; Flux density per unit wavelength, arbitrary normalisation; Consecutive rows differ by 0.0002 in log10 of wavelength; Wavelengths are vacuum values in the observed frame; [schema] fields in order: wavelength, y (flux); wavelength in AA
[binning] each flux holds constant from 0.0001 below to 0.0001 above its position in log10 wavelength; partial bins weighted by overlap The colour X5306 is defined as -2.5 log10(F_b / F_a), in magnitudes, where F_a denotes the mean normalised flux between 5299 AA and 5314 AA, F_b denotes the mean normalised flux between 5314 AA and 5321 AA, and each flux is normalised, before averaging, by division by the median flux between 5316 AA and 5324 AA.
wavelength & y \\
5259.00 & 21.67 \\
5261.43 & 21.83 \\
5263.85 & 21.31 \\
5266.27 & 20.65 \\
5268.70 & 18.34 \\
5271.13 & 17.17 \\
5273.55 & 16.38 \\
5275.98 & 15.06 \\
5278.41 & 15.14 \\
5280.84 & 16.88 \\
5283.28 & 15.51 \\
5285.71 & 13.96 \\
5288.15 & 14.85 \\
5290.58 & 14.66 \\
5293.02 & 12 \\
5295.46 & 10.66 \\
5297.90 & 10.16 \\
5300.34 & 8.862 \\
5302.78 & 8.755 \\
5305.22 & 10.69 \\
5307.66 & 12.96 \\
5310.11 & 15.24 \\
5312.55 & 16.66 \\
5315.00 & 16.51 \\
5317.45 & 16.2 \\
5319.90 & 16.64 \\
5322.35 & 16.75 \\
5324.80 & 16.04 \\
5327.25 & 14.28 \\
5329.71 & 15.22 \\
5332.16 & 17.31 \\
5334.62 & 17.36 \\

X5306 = -0.3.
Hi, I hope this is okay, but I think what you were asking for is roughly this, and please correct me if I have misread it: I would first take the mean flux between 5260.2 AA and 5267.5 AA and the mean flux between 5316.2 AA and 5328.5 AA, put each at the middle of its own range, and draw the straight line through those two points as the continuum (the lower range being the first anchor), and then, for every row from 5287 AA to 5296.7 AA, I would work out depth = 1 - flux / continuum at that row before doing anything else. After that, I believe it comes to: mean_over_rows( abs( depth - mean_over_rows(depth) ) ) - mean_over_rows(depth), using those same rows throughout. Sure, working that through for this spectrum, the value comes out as -0.22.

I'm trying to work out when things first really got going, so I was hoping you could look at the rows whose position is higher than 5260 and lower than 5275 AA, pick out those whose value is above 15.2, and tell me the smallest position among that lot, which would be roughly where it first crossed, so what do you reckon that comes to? 5261.43 AA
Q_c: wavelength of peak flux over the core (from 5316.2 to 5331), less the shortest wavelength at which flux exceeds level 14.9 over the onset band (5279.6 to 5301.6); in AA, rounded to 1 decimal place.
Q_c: 41.5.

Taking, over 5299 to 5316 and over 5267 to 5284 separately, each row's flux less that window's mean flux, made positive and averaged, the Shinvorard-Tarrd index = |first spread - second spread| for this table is 1.9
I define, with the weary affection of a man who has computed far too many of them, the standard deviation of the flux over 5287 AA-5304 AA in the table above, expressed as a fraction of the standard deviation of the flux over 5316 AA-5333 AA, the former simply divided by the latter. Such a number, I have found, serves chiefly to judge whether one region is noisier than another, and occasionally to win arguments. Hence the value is 2.5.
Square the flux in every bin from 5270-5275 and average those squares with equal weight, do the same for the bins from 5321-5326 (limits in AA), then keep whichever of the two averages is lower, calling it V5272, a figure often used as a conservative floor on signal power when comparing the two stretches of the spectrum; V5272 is 269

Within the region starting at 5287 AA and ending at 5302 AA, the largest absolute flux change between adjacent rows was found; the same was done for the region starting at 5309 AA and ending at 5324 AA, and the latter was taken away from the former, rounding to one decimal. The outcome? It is 1.2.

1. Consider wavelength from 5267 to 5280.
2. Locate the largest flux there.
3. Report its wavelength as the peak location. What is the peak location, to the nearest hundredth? 5268.70 AA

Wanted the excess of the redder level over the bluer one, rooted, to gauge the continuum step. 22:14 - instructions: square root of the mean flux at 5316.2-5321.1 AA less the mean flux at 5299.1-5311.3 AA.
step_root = 2.3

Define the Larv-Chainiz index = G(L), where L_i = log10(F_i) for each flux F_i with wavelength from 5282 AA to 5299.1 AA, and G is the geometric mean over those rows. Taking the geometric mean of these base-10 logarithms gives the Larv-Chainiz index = 1.11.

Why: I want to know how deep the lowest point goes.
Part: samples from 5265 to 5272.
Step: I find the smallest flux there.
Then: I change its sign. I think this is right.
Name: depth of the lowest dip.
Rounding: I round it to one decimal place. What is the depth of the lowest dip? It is -17.2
